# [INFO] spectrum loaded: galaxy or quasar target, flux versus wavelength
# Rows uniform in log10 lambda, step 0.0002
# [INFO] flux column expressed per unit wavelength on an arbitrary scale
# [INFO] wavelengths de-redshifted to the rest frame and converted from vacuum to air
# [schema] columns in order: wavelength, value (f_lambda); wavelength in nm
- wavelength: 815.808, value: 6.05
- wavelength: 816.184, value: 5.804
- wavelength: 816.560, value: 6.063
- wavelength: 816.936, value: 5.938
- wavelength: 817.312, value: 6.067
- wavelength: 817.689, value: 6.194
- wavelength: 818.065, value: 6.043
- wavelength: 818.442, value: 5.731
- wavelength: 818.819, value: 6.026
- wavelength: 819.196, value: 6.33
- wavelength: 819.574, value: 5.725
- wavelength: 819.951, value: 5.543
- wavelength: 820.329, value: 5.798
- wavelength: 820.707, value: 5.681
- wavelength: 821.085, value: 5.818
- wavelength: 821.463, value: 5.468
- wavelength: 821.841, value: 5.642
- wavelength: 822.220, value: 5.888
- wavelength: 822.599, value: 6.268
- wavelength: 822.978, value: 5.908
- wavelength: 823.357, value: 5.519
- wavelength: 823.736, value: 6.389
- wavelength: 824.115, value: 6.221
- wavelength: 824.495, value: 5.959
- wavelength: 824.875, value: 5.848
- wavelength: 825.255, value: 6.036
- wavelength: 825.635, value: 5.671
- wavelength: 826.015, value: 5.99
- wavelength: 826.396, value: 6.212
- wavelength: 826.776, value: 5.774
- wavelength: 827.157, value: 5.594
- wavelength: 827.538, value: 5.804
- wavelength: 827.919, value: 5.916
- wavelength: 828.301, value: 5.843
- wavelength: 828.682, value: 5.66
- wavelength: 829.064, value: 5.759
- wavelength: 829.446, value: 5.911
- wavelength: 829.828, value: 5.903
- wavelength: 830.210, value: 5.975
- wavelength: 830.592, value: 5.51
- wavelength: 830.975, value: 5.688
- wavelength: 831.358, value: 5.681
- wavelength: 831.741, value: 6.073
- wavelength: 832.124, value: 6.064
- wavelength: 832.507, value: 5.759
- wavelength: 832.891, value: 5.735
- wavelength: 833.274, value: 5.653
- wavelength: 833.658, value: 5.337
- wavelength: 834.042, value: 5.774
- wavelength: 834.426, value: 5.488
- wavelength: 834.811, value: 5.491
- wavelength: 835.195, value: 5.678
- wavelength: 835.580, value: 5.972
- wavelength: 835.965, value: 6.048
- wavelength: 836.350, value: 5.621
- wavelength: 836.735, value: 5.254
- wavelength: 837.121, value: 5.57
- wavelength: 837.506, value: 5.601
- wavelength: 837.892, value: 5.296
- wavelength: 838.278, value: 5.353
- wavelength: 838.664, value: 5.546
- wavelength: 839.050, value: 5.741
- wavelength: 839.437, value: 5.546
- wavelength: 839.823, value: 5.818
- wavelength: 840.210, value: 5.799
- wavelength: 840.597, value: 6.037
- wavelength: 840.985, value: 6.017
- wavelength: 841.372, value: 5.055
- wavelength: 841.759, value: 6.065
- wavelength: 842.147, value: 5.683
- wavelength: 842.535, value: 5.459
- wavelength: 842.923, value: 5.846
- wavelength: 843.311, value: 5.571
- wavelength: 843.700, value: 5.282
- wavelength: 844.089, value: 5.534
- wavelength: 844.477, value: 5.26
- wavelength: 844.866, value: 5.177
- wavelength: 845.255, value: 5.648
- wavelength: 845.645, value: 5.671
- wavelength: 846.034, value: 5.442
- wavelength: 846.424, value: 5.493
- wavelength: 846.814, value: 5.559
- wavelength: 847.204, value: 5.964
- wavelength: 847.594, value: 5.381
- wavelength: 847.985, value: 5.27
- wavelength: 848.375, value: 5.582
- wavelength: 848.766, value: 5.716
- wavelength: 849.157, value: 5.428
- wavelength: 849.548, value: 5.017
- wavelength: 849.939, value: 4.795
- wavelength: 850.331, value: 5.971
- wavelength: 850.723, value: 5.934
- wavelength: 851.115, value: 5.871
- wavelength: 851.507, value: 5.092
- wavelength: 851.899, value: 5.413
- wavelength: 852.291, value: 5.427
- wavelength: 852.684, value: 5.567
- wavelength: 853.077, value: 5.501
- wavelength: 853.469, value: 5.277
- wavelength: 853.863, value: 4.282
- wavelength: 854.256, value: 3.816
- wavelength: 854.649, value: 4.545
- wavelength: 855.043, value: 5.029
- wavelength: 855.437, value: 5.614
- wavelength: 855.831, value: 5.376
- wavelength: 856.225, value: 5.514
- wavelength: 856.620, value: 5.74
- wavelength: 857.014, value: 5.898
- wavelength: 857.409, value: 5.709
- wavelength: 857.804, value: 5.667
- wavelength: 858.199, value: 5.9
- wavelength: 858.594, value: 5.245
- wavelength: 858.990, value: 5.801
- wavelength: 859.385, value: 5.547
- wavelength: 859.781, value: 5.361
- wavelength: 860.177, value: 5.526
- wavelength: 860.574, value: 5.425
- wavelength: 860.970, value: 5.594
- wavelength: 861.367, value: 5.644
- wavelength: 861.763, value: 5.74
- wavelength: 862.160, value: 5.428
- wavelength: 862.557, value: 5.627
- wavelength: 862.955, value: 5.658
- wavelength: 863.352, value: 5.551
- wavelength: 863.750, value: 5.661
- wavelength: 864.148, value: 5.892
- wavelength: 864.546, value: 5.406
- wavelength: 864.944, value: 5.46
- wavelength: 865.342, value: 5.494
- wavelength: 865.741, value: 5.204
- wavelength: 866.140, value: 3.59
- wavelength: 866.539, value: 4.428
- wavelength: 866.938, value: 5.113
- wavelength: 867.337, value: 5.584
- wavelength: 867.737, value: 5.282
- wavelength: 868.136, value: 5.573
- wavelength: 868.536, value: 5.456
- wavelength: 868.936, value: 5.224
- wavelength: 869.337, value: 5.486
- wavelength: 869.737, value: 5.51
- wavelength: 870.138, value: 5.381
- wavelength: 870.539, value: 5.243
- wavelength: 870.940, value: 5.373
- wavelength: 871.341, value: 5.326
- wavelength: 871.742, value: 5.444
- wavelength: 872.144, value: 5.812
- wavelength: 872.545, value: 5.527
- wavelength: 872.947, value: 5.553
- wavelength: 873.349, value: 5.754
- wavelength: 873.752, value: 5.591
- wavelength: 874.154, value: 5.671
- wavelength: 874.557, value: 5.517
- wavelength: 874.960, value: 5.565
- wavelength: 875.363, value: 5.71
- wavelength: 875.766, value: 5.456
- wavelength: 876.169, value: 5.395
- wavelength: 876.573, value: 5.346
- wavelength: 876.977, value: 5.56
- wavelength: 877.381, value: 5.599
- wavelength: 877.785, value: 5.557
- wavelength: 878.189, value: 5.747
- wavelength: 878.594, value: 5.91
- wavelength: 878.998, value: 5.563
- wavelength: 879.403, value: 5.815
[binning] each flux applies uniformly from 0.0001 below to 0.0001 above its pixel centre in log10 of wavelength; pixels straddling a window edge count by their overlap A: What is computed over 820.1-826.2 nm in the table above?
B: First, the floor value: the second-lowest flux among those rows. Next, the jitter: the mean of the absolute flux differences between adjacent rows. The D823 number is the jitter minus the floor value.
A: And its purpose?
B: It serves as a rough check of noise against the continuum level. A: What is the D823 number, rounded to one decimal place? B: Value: -5.2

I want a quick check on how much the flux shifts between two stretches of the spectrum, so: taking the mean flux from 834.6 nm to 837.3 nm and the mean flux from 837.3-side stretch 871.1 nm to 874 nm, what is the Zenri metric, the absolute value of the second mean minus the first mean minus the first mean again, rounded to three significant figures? 5.75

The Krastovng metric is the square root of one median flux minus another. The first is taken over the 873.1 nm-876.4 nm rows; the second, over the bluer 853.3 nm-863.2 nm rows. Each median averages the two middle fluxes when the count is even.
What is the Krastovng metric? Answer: 0.18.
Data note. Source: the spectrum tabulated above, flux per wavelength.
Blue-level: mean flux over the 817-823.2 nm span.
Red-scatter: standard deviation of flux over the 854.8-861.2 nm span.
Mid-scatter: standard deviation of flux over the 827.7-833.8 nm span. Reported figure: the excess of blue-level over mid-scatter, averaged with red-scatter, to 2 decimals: 2.96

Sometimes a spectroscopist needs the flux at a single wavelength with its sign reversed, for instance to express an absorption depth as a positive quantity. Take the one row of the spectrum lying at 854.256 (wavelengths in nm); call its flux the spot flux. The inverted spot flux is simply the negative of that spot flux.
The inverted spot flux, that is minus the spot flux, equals -3.8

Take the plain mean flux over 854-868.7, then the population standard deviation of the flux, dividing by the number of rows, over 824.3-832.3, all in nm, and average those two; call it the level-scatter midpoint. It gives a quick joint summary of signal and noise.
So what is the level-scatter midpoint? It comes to 2.78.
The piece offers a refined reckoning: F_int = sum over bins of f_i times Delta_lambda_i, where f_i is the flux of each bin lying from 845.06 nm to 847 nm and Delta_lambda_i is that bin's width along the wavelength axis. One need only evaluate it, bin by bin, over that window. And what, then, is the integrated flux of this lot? 10.8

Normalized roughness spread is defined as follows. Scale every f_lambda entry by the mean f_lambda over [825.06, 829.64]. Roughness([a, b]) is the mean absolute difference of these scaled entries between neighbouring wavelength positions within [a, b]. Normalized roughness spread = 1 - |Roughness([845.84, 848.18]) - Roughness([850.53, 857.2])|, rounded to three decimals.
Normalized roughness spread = 0.981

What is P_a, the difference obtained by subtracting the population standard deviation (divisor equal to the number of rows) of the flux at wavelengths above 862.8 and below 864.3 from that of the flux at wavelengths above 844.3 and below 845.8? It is 0.098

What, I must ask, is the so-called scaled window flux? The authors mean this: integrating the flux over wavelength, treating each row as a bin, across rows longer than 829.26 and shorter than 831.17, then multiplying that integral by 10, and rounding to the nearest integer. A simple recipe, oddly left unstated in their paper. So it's 111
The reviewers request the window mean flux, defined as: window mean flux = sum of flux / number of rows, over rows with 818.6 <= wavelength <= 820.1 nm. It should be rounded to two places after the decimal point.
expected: 5.91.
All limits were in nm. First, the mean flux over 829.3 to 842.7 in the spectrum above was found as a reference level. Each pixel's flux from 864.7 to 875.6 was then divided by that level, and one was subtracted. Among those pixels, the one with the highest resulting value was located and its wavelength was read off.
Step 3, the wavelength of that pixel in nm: 872.144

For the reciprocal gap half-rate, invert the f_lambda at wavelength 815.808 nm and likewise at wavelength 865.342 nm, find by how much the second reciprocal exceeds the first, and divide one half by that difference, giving 30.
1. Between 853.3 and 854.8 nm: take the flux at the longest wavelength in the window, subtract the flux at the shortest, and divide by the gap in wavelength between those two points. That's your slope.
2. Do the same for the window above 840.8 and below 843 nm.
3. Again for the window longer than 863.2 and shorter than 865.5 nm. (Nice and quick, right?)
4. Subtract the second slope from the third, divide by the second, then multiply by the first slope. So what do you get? 0.4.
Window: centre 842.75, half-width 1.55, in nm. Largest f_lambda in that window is 6.065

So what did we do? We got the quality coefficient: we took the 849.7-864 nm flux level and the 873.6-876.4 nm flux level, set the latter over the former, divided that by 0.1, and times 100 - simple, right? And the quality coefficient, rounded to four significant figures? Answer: 1022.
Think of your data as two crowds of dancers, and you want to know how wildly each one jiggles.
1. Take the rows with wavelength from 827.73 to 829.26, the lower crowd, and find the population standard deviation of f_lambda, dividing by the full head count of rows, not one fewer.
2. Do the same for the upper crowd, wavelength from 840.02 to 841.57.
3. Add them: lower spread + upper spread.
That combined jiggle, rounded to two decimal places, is 0.49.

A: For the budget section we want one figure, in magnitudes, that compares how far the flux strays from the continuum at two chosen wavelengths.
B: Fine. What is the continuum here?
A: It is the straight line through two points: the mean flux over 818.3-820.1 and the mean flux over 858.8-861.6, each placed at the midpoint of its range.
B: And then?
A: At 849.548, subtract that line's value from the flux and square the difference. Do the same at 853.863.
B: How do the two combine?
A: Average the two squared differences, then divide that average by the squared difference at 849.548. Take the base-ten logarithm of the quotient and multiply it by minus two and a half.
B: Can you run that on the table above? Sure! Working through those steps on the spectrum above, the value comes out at -1.1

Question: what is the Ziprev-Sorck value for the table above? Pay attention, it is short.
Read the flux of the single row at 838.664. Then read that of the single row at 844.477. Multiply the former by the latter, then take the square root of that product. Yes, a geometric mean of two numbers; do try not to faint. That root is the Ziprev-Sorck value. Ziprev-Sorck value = 5.4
